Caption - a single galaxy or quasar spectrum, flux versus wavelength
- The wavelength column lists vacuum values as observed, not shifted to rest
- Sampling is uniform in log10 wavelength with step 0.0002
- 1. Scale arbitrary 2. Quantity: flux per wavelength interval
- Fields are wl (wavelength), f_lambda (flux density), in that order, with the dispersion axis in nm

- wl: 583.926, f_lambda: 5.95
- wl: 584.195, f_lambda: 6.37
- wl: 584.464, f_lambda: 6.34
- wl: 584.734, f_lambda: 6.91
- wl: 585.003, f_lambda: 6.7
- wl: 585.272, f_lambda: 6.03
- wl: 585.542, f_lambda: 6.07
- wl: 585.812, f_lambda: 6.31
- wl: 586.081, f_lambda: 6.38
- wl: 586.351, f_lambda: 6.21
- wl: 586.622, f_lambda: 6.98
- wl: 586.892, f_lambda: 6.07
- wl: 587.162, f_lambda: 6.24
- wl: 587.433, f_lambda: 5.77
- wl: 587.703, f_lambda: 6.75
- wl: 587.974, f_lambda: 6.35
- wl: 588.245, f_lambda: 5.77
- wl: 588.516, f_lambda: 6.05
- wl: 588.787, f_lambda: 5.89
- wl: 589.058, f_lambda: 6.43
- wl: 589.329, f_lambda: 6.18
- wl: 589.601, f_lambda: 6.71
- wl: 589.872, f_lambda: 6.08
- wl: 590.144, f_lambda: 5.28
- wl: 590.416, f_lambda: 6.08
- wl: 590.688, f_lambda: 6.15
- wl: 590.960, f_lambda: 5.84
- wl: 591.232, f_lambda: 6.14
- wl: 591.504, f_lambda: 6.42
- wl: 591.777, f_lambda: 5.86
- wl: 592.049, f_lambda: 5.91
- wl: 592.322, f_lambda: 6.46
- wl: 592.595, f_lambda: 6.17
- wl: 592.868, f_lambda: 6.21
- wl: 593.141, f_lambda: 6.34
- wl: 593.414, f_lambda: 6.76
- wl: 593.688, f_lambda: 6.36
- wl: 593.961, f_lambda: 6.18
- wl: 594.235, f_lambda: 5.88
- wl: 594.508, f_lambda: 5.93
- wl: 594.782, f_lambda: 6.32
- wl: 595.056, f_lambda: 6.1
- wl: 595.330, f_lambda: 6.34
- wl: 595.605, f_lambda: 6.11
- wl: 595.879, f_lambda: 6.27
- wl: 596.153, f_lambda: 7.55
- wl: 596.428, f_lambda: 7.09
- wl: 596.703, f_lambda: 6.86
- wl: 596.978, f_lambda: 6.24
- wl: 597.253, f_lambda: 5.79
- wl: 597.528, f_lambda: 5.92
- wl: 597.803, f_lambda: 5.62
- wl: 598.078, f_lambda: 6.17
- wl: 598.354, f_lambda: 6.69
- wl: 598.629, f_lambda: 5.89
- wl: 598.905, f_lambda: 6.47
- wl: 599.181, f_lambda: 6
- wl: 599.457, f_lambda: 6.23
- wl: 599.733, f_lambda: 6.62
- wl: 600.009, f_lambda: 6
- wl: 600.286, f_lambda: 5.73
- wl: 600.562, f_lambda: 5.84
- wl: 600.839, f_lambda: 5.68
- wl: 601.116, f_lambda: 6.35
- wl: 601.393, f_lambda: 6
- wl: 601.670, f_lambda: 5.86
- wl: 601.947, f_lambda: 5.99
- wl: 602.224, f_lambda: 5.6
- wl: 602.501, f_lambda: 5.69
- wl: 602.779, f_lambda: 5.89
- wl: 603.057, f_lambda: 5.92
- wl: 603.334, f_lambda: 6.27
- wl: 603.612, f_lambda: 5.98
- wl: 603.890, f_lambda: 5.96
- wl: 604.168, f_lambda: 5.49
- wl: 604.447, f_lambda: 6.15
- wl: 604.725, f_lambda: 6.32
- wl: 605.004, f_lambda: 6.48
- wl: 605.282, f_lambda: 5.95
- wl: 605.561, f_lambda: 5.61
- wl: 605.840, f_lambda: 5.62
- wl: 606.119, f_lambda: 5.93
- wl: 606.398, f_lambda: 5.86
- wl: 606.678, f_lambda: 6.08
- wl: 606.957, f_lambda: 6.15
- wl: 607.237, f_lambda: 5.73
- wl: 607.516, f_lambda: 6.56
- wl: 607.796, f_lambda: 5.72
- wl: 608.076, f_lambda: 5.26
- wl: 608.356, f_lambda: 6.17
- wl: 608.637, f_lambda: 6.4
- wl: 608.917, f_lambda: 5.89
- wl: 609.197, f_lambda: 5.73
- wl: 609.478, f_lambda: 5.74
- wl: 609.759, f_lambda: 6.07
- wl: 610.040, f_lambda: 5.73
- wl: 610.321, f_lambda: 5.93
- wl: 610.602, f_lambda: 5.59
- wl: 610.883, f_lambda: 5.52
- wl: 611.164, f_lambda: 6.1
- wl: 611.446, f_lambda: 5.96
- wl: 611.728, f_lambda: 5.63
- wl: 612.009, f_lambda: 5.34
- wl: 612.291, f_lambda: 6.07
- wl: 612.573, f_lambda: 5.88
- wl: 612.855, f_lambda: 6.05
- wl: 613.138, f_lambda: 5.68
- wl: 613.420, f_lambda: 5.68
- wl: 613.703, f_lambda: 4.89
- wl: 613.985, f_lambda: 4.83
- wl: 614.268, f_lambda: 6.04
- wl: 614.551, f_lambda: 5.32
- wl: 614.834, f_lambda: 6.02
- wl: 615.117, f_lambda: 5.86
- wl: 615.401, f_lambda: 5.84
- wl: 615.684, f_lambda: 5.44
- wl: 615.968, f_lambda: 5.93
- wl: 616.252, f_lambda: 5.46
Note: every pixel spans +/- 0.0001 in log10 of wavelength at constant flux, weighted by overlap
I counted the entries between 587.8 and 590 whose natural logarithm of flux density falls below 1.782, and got 2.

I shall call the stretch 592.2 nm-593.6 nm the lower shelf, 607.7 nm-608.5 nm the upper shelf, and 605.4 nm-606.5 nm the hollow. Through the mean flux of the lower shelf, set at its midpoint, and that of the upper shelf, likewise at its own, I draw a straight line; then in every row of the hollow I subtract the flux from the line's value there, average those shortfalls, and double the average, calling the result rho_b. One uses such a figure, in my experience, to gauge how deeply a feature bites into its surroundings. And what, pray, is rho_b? 0.11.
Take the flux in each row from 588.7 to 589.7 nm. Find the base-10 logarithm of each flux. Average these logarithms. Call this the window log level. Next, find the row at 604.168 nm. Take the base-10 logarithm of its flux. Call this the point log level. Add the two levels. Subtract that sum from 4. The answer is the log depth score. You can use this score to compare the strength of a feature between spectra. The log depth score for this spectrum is 2.46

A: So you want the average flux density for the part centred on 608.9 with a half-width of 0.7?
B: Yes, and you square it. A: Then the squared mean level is 35.8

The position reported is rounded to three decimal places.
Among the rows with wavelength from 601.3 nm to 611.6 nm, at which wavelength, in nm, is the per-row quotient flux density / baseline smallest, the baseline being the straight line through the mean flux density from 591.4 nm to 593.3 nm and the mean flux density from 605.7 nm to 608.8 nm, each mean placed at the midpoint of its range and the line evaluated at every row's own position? 608.076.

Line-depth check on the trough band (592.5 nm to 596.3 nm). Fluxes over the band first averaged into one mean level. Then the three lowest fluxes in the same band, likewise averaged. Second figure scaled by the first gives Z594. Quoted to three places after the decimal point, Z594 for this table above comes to 0.944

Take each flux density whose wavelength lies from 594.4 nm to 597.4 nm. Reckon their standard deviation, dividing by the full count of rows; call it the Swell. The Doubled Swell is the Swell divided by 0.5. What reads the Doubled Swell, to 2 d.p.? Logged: 1.01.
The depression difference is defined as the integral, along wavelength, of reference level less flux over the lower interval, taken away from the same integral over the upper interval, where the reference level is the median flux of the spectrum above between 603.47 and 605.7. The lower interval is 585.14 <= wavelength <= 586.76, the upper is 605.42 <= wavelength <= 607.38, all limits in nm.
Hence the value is 0.8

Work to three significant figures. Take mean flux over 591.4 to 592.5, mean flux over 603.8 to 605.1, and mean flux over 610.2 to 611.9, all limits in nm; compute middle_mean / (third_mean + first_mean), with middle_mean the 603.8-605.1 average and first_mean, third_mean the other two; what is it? 0.509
